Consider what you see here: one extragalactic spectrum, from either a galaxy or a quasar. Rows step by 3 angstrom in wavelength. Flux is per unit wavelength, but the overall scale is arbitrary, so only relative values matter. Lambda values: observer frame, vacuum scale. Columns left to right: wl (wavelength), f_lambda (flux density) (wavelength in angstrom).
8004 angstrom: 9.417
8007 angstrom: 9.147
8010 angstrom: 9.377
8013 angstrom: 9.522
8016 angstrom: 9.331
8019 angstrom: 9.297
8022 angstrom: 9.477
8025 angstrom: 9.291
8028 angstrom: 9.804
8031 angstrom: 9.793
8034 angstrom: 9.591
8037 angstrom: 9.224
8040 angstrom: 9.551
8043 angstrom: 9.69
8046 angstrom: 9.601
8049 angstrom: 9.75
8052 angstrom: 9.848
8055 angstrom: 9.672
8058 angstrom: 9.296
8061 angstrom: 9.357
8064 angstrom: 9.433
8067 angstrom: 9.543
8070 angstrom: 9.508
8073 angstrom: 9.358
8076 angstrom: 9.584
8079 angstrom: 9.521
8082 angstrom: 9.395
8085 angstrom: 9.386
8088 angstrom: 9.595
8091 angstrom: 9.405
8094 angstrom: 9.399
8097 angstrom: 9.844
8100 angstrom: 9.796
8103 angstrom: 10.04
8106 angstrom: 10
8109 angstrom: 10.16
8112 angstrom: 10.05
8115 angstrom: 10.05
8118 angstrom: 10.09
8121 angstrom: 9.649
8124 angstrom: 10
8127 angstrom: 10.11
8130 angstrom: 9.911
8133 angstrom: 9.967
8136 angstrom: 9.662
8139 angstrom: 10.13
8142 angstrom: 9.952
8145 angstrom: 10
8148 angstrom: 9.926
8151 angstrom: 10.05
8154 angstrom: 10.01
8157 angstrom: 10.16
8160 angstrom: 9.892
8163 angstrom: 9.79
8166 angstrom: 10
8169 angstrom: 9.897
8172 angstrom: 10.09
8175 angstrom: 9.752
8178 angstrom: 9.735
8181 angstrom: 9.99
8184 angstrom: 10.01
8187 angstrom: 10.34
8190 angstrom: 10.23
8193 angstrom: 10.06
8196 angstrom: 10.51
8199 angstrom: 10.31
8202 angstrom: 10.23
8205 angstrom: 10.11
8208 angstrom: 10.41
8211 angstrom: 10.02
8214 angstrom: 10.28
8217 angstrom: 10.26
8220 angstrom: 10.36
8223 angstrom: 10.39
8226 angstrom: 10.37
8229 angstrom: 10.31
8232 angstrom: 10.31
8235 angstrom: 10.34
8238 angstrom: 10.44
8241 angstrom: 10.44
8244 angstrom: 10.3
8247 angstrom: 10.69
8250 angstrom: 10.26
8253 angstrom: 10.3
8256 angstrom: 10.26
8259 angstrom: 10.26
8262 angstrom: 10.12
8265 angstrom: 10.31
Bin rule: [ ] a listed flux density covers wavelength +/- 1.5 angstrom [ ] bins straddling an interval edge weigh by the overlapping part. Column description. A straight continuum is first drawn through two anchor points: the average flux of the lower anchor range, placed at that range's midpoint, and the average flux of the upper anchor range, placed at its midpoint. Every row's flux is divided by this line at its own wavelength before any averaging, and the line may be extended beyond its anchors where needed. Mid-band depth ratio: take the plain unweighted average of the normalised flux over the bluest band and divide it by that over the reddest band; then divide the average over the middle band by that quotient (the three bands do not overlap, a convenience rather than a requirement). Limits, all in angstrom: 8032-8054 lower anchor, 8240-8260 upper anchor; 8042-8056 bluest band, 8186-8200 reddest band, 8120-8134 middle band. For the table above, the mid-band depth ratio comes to 1.01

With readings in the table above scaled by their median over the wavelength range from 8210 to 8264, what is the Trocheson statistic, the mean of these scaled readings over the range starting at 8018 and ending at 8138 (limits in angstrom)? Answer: 0.938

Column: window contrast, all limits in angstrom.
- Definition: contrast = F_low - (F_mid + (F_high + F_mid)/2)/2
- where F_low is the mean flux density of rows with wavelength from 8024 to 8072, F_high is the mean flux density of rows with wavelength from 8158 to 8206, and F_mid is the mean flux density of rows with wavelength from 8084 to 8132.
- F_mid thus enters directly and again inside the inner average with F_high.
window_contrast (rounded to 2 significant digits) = -0.34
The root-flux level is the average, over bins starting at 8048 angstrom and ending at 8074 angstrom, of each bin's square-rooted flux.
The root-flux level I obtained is 3.09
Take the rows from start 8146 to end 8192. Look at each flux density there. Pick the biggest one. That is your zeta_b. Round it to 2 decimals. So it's 10.34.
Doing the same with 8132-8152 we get 10.13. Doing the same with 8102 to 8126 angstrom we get 10.16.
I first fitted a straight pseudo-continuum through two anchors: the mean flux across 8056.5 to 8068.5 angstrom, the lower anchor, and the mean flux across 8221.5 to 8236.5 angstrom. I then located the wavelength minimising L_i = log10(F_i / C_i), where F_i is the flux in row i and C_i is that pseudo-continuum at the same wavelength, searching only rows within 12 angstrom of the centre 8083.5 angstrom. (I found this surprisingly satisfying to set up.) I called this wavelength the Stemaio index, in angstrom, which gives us 8094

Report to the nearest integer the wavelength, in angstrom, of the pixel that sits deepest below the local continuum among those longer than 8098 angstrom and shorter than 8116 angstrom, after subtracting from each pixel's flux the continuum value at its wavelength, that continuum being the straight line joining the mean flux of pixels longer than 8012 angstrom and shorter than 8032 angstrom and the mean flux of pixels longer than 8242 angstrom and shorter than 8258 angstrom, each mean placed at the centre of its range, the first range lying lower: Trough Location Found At 8100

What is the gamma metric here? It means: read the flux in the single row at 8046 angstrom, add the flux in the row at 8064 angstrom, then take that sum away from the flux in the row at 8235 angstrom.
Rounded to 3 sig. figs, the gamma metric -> -8.69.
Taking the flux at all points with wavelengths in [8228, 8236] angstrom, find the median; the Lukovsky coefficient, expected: 10.3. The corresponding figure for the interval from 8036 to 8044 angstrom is 9.6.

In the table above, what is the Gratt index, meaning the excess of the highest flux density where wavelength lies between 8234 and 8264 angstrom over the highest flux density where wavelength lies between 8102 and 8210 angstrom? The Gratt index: 0.18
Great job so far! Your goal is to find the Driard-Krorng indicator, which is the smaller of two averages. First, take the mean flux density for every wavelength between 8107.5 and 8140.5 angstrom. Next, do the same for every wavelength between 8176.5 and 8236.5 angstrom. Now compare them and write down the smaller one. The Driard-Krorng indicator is 9.98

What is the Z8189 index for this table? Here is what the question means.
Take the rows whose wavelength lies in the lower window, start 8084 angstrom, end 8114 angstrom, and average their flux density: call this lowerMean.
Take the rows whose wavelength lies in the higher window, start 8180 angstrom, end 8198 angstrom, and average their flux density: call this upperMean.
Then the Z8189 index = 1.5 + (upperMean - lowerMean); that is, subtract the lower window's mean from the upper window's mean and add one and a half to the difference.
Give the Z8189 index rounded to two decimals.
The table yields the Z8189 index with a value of 1.92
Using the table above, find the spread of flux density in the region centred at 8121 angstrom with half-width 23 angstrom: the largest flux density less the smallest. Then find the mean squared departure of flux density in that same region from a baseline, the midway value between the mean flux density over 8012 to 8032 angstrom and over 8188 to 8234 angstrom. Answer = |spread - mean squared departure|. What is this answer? 0.48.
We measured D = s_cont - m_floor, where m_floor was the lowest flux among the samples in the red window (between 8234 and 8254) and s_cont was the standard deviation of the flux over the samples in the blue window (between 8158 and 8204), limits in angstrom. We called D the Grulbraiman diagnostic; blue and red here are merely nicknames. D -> -10.0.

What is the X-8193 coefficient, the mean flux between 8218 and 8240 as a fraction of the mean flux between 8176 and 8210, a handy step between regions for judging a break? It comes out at 1.02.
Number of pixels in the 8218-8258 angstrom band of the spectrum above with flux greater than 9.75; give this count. 13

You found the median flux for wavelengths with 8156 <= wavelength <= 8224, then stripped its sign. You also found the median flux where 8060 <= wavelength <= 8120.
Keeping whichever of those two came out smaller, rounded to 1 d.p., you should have 9.6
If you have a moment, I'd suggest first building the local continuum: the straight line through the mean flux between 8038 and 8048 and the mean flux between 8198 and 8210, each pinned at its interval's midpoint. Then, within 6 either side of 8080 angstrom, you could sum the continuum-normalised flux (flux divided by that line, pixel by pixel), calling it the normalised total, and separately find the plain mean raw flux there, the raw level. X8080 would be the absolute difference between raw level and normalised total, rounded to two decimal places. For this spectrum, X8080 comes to 5.59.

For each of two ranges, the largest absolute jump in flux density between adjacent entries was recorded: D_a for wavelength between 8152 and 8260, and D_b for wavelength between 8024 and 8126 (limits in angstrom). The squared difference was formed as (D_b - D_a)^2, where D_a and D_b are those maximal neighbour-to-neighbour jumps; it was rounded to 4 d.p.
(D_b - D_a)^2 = 0.0040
